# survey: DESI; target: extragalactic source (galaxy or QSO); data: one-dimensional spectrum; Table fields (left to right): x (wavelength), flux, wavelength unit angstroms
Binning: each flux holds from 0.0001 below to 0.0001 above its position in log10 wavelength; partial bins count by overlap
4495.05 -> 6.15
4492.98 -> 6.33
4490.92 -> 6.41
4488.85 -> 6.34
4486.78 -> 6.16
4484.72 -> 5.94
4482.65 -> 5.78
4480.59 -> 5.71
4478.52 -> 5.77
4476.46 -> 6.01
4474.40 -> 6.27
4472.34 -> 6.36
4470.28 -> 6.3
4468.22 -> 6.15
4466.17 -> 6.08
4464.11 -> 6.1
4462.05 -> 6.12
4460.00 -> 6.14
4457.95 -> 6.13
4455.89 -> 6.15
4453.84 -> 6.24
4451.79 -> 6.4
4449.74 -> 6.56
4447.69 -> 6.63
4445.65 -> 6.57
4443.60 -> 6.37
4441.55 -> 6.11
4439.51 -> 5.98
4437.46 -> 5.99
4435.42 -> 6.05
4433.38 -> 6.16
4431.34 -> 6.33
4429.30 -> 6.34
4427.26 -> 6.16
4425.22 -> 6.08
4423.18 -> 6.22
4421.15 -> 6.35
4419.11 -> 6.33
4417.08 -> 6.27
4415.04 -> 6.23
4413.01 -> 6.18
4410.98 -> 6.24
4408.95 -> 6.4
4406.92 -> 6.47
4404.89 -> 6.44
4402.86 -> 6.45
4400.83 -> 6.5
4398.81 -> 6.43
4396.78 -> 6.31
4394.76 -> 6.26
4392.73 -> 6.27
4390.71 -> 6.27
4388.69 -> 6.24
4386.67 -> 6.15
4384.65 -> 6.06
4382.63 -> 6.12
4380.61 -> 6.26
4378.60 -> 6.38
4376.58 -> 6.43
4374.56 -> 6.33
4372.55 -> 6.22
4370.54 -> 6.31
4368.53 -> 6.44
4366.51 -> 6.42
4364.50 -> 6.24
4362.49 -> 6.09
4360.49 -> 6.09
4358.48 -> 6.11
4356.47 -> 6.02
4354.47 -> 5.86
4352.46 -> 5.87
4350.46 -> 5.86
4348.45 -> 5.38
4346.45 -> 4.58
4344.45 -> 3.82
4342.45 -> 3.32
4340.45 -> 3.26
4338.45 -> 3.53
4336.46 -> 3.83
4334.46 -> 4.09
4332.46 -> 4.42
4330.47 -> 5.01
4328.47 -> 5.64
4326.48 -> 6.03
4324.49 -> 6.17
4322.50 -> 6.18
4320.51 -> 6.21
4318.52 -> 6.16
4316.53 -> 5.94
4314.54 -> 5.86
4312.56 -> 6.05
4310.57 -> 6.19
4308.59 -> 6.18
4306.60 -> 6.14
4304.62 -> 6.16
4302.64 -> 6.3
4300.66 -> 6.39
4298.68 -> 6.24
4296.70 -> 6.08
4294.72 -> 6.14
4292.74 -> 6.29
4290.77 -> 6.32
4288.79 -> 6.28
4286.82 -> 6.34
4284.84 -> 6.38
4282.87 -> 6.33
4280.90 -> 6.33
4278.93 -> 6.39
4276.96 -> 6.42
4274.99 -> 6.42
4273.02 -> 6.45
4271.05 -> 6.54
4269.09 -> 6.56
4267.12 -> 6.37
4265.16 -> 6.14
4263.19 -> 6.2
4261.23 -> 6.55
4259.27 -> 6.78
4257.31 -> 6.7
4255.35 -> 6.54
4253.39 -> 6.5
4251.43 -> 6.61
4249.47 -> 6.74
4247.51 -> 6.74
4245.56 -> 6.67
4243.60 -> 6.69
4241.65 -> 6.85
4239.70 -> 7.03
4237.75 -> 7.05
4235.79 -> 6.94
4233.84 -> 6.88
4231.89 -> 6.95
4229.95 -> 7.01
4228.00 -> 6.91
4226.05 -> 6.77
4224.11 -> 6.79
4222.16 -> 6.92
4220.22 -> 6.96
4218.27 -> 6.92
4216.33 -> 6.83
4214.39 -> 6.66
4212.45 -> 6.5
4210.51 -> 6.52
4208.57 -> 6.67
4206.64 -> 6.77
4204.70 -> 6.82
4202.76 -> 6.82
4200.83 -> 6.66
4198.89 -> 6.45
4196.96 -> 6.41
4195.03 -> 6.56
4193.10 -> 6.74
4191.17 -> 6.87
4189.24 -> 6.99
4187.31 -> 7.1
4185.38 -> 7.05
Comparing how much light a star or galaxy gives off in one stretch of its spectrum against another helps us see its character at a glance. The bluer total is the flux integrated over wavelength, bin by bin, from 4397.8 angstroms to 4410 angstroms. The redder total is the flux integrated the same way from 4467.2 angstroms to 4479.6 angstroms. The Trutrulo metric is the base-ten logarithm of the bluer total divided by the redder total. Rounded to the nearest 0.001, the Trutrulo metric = 0.014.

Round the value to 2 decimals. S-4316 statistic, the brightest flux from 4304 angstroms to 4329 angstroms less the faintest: 0.57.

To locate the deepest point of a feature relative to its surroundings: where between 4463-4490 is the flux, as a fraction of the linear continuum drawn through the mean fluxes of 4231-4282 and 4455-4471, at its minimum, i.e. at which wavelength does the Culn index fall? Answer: 4480.59 angstroms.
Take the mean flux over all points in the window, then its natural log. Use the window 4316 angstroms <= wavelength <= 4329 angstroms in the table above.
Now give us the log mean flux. 1.80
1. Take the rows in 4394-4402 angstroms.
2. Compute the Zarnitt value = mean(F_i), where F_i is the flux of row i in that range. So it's 6.4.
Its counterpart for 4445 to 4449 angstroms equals 6.6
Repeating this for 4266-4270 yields 6.5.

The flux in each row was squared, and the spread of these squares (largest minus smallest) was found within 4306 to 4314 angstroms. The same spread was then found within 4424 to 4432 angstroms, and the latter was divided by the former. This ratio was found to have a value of 1.9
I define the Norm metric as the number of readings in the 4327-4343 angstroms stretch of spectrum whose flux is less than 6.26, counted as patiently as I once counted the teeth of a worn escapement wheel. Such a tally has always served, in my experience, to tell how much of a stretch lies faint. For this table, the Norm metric 8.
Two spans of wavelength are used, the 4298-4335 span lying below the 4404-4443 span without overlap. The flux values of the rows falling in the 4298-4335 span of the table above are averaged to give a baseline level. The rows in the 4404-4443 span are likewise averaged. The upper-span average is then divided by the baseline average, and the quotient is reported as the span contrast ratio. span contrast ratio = 1.06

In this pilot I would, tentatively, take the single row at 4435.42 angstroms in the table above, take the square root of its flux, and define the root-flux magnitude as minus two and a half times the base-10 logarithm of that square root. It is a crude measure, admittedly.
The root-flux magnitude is -0.98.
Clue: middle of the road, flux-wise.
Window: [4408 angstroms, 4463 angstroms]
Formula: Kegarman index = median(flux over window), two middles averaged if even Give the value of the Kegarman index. 6.23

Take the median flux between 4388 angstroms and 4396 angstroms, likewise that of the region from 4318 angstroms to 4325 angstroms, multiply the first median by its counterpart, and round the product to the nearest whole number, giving 39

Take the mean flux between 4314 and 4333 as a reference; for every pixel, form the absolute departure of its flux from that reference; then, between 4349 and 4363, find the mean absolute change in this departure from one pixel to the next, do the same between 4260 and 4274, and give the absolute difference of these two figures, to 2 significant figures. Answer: 0.11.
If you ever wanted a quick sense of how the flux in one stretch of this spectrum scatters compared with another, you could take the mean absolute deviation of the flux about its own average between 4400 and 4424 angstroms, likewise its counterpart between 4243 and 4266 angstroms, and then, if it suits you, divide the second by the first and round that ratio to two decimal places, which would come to 1.63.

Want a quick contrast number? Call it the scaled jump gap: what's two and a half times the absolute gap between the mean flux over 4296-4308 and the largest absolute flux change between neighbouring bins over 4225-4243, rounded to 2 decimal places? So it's 15.10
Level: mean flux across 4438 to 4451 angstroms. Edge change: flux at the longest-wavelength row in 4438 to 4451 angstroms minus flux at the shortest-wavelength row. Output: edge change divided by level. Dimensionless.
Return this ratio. 0.09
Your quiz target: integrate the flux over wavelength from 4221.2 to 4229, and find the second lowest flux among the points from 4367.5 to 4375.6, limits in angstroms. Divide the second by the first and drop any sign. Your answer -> 0.118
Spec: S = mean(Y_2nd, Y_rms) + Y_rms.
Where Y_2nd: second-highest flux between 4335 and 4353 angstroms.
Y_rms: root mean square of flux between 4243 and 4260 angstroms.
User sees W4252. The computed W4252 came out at 12.9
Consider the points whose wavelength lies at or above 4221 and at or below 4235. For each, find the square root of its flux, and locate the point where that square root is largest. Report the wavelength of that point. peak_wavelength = 4229.95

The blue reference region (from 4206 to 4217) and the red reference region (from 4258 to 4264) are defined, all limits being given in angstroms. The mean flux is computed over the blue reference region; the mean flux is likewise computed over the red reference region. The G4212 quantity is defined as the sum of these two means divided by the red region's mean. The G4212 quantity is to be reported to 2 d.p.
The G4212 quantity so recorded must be 2.02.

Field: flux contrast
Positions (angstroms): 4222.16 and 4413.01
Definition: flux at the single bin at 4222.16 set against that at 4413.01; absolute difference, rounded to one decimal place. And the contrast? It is 0.7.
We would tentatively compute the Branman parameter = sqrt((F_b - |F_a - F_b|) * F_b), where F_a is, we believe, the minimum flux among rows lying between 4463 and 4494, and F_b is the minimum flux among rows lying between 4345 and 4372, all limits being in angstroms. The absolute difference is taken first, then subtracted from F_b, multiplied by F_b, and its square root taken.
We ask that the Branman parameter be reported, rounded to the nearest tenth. 4.0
